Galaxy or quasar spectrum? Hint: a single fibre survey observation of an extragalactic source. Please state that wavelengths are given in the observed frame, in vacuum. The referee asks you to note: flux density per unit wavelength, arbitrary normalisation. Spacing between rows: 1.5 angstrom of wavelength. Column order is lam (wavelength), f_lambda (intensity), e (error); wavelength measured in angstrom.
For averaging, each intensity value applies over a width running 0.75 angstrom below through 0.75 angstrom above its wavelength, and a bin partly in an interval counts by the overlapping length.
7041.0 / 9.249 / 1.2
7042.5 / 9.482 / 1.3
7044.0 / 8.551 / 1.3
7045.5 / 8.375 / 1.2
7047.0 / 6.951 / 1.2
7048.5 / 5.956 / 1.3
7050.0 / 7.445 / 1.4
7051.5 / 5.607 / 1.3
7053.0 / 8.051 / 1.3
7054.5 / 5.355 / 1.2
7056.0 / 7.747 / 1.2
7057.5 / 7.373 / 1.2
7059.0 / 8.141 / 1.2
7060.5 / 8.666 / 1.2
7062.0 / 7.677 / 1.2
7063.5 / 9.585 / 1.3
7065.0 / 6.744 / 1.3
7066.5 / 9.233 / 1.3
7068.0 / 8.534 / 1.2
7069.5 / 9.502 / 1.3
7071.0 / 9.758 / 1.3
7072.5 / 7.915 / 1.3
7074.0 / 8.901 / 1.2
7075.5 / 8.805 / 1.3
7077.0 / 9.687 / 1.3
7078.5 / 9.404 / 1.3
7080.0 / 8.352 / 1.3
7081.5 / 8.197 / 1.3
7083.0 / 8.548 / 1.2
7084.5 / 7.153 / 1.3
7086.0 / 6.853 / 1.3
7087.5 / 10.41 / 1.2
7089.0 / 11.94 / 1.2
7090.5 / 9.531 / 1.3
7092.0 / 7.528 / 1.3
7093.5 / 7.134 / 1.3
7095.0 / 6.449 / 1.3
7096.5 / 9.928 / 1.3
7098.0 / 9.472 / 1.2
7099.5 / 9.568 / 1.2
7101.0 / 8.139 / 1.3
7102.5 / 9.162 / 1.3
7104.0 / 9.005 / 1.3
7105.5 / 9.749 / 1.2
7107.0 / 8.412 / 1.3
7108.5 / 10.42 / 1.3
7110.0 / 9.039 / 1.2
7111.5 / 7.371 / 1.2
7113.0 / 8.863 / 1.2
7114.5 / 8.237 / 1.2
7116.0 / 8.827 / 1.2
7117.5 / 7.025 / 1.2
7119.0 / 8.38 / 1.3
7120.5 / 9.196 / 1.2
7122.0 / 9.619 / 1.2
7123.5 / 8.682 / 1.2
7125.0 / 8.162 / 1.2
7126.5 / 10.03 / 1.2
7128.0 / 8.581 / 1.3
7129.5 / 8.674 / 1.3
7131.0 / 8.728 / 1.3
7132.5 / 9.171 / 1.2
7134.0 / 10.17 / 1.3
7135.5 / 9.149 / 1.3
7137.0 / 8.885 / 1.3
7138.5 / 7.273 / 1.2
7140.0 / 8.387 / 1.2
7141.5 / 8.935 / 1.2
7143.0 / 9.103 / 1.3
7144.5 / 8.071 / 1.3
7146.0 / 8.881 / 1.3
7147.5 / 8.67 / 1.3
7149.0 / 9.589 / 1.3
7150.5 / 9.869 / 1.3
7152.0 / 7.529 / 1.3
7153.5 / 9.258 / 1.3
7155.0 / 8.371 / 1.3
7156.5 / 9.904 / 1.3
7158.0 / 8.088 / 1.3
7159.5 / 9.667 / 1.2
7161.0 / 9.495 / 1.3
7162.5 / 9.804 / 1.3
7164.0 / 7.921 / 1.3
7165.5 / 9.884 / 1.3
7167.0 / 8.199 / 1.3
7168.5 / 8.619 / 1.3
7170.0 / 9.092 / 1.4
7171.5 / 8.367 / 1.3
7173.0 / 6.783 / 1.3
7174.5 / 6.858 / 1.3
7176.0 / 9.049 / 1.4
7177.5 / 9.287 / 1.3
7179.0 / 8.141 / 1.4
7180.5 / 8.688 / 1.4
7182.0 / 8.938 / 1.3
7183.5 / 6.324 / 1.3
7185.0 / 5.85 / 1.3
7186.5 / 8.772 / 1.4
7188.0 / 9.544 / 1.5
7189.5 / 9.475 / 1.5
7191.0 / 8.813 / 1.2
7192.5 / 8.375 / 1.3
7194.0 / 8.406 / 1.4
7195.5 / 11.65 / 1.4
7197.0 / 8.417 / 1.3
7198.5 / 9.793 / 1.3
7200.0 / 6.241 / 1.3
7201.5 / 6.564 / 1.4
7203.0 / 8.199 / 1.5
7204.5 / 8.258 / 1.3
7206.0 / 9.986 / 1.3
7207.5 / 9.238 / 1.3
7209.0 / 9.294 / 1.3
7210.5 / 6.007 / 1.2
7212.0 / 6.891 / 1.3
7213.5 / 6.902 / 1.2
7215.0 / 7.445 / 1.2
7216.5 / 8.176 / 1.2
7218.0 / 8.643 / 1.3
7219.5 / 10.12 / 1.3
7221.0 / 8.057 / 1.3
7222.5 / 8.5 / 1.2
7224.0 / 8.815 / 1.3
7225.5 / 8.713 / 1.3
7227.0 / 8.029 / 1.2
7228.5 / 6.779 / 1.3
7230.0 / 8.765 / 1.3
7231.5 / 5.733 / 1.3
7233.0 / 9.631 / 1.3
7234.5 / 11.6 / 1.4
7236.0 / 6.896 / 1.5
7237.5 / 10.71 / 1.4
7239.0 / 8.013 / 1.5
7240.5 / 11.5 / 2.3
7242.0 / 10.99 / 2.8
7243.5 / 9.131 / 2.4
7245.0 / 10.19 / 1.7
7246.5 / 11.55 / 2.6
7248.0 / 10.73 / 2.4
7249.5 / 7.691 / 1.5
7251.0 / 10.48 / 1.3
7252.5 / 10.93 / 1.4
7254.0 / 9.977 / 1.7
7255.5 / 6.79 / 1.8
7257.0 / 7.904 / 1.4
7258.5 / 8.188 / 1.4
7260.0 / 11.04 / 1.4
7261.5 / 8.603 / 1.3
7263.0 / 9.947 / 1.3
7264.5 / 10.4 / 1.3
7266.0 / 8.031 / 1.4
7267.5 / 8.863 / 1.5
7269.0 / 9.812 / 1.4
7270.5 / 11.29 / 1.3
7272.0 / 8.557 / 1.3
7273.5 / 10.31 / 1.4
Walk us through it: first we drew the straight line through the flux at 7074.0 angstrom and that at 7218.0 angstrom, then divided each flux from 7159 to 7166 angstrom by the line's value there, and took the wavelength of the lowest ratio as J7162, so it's 7164.0 angstrom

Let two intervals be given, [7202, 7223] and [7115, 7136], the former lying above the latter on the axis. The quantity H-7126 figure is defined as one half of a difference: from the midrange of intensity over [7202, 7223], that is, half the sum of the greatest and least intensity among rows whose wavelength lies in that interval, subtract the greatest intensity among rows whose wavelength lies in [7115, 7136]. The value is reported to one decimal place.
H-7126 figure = -1.1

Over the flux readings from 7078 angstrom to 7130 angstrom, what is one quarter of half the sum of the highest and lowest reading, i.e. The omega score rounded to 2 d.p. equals 2.30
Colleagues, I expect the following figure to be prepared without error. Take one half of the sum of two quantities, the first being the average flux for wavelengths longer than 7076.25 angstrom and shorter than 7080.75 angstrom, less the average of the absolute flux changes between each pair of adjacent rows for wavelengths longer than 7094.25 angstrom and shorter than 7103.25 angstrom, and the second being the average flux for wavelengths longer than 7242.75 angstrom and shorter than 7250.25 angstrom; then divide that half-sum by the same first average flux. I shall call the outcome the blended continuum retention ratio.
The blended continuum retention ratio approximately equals 0.97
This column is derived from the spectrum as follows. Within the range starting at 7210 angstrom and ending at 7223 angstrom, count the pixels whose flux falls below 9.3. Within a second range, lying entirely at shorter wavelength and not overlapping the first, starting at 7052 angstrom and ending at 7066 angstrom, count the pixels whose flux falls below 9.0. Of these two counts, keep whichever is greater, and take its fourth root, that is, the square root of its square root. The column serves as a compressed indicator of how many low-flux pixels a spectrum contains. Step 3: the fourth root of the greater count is 1.68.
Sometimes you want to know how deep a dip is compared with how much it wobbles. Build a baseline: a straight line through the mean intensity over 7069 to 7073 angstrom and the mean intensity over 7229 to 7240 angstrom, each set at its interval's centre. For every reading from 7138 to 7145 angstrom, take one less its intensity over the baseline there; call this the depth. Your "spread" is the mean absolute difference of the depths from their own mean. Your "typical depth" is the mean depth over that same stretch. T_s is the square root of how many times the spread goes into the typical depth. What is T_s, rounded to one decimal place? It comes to 1.0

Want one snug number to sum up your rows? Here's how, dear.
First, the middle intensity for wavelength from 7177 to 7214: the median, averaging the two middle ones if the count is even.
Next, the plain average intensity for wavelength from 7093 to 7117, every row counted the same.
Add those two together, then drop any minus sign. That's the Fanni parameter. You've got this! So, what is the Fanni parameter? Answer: 17.2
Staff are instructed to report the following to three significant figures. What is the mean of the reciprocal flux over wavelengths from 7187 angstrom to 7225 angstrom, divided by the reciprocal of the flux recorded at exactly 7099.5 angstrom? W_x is 1.16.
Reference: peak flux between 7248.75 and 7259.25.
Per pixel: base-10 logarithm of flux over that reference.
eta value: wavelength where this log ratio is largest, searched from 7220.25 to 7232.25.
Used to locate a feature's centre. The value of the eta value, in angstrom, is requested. 7224.0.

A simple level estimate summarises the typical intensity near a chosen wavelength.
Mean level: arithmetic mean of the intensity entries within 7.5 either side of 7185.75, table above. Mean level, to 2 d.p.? 8.29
